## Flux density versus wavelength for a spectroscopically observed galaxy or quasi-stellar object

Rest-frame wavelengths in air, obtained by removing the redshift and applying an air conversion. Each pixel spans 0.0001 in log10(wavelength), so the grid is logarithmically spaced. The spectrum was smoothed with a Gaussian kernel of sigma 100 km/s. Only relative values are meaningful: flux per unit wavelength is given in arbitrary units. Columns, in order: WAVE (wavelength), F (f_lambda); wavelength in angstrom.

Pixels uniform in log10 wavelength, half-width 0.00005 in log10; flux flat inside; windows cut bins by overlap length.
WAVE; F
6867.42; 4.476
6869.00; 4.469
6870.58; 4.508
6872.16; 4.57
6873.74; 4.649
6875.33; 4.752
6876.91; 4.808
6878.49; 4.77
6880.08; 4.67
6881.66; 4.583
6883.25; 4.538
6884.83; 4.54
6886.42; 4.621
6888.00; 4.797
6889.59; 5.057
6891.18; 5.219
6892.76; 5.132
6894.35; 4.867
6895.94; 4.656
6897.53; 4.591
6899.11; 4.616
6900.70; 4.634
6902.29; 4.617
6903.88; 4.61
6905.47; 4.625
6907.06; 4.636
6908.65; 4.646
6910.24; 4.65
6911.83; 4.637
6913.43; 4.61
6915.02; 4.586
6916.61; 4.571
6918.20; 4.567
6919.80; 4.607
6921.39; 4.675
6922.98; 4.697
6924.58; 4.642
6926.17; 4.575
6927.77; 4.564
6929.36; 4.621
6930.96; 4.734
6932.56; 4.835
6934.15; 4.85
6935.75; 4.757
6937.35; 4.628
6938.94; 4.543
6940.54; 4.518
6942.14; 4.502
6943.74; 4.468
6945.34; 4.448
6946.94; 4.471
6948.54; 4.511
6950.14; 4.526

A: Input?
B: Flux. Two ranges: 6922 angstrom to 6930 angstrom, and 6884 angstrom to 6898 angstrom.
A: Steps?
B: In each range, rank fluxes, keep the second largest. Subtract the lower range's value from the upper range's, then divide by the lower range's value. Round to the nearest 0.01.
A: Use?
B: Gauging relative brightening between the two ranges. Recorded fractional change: -0.10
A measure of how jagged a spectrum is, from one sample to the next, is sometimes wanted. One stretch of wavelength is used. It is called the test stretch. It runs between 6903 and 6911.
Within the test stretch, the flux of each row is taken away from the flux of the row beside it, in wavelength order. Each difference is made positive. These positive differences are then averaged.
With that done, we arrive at 0.010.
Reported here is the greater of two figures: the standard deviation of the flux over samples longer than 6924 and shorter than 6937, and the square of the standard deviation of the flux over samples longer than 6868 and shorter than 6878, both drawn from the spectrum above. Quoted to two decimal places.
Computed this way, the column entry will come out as 0.11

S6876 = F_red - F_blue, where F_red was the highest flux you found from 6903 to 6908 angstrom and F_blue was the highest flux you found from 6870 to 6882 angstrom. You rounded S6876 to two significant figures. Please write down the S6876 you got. -0.17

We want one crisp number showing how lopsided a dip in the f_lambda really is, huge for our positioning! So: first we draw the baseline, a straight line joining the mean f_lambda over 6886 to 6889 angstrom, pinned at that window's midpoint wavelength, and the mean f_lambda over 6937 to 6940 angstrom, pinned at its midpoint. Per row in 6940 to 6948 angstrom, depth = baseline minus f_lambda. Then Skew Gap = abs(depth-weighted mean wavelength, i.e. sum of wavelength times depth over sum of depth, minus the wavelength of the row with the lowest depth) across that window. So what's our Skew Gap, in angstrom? 3.6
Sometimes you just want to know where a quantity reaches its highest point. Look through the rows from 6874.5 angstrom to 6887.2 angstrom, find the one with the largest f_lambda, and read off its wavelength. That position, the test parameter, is 6876.91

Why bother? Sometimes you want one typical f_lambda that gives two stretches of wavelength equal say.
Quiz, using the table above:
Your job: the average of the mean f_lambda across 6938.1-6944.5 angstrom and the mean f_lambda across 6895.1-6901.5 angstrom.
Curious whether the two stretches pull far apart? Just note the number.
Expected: 4.57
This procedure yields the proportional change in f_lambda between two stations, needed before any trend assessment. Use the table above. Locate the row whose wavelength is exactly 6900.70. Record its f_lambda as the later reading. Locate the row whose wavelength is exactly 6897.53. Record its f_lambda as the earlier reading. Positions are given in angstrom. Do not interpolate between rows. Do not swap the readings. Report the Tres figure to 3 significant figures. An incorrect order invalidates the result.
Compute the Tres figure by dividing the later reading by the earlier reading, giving 1.01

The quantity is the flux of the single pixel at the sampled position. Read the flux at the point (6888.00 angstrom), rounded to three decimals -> 4.797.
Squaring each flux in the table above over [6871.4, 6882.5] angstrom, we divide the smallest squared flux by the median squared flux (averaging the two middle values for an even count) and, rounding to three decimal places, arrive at 0.958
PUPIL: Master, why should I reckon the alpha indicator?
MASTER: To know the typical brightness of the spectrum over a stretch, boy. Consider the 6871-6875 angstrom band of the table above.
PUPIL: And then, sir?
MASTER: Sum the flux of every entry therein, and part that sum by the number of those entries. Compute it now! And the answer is 4.61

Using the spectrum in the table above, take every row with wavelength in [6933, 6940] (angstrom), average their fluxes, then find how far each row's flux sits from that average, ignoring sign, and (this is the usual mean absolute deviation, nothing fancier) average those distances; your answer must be 0.109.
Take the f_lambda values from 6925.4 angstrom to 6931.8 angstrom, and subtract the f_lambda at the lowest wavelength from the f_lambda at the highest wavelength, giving 0.16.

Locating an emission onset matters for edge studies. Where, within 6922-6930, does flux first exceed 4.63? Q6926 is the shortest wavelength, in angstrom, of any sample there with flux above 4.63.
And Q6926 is 6922.98 angstrom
